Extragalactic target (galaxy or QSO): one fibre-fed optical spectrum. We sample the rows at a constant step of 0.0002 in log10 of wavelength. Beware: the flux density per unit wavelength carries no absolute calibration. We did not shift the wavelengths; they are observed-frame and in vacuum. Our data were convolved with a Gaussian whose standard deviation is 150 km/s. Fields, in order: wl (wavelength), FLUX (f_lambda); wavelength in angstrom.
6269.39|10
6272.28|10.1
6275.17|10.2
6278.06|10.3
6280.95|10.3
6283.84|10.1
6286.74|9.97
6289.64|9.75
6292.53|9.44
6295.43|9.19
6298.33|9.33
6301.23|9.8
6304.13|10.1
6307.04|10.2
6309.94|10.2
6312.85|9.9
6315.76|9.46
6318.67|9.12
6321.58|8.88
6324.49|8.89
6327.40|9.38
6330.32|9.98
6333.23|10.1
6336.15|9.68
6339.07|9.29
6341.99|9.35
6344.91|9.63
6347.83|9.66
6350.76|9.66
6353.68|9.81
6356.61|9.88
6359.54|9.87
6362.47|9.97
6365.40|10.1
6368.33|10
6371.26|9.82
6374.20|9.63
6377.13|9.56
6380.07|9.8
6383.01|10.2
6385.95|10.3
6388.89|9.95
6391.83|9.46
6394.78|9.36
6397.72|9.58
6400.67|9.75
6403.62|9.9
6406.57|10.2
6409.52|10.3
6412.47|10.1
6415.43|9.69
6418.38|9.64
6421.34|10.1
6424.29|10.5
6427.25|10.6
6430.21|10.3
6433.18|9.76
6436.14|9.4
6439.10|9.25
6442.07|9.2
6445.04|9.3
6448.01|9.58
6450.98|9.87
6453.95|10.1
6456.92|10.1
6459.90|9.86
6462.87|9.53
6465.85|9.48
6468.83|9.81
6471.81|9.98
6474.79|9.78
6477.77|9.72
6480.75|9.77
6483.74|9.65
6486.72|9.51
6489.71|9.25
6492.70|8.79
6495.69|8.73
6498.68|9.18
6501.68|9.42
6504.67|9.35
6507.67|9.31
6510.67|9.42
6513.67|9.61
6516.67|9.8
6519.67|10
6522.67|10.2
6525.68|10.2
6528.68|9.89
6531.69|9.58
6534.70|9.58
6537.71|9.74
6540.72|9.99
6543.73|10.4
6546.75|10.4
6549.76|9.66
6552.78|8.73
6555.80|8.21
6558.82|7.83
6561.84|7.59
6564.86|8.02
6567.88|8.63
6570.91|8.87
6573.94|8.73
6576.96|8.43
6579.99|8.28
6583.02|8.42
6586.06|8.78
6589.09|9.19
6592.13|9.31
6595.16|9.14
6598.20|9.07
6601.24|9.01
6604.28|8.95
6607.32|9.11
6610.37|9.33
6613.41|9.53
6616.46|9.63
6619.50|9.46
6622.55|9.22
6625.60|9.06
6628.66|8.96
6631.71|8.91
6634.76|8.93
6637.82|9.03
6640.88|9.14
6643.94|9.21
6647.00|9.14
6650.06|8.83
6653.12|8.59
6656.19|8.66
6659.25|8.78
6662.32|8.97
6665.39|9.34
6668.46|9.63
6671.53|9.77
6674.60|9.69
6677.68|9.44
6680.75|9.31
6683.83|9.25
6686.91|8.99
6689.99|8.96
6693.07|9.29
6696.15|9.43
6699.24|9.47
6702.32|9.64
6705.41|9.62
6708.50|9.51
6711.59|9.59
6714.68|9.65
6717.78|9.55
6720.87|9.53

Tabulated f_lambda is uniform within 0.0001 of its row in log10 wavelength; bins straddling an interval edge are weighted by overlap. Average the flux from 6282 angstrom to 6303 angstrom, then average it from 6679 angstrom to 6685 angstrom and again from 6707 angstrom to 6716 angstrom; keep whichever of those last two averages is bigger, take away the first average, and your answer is -0.1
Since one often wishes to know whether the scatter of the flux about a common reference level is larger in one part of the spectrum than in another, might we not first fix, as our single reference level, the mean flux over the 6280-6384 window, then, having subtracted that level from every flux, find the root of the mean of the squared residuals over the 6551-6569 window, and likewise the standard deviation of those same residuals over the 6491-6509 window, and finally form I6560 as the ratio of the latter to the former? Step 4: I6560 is 0.2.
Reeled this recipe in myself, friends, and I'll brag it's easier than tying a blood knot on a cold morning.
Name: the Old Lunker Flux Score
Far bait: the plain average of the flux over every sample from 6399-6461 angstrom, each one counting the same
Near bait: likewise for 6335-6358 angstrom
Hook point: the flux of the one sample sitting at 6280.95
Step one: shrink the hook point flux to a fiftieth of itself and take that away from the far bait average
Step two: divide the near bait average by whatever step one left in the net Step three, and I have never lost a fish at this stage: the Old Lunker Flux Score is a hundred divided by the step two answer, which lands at 100.6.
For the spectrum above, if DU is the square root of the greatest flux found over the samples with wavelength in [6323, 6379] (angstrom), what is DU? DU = 3.18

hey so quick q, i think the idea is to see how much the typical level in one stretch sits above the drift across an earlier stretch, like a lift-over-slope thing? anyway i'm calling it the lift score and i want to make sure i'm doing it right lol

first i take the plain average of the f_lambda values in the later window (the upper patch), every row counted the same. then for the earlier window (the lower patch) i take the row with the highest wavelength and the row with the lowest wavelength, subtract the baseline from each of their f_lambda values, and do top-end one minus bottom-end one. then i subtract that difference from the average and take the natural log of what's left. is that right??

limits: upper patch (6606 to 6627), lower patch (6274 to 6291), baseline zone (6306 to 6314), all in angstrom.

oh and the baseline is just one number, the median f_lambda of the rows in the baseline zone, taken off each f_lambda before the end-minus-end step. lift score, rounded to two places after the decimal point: 2.28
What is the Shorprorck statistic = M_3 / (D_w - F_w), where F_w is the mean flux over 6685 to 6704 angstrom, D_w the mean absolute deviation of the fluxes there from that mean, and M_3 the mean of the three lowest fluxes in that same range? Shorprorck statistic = -1.000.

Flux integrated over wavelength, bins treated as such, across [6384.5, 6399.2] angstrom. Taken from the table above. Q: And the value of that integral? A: 143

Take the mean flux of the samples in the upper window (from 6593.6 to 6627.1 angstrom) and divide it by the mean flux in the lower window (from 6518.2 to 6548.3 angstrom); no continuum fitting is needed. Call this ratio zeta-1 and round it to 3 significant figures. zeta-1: 0.923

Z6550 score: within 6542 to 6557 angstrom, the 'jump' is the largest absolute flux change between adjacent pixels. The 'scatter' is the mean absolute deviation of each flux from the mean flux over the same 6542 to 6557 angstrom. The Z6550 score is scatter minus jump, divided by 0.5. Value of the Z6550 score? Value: -0.24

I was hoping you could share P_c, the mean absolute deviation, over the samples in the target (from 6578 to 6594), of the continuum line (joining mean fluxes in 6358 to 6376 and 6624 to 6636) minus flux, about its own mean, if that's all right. 0.38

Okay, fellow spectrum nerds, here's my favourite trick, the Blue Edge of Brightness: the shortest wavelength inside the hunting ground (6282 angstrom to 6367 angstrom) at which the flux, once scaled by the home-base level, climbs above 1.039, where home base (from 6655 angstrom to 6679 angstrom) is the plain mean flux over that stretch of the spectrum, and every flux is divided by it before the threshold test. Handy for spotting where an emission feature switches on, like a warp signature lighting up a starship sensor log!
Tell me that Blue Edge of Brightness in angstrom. 6283.84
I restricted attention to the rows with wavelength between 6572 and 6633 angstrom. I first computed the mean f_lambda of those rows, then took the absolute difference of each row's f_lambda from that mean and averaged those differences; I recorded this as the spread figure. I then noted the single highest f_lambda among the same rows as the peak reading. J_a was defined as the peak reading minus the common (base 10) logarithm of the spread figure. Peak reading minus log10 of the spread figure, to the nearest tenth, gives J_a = 10.2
